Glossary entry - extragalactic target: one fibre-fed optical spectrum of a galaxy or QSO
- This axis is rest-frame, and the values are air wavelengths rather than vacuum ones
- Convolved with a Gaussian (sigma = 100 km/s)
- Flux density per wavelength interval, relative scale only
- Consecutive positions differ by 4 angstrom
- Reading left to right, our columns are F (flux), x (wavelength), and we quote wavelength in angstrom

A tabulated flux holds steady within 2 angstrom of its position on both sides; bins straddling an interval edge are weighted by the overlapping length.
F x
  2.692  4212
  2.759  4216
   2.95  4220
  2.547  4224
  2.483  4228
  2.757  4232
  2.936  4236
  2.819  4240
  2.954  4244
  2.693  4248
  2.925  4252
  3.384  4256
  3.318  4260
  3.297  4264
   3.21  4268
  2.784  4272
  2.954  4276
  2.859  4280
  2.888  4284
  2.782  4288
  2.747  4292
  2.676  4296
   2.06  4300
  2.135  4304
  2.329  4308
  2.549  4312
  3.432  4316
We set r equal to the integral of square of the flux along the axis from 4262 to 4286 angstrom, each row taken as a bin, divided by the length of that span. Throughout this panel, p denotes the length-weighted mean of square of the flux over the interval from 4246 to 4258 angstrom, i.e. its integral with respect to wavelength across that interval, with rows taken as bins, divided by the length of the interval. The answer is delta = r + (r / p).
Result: 10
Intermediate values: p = 9.1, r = 9.0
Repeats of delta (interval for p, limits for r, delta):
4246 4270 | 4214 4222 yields 9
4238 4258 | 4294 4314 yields 6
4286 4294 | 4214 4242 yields 9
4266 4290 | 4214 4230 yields 8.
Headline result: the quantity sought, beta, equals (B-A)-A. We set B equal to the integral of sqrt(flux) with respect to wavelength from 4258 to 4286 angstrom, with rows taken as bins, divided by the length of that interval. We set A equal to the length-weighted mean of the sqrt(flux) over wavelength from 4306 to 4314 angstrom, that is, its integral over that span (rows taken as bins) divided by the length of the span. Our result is -1.38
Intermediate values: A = 1.56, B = 1.74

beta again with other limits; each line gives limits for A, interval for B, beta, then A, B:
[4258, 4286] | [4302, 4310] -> -1.99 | 1.74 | 1.49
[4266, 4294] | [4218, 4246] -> -1.73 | 1.70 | 1.67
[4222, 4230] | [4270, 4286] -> -1.48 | 1.59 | 1.69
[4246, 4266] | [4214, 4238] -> -1.88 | 1.77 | 1.65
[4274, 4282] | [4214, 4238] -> -1.76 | 1.70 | 1.65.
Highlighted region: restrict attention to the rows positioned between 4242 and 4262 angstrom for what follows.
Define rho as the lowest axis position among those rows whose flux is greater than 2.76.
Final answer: 4244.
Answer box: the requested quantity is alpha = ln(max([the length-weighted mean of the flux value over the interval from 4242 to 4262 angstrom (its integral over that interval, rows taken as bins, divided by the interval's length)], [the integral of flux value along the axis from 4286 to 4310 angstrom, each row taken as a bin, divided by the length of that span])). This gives 1.12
